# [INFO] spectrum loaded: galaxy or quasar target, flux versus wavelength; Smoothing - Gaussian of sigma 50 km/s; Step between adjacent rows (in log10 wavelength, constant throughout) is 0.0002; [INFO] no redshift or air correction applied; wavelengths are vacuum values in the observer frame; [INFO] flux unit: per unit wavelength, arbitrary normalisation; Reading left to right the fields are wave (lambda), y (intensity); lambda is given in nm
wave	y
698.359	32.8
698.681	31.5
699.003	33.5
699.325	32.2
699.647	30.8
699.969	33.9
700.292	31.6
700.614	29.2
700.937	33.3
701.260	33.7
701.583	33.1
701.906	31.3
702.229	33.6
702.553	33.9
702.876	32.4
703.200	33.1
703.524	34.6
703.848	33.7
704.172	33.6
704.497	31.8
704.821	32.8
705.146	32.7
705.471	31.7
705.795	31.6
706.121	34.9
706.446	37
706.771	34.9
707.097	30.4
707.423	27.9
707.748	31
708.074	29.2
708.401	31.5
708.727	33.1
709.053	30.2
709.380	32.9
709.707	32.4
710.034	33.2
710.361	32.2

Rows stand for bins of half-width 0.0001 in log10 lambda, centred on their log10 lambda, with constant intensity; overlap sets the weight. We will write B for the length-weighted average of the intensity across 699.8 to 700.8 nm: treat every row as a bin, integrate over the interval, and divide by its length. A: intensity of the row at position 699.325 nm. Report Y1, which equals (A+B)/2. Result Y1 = 31.9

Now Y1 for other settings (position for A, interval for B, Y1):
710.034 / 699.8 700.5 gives 32.8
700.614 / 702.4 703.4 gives 31.2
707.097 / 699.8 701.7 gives 31.4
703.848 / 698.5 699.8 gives 32.9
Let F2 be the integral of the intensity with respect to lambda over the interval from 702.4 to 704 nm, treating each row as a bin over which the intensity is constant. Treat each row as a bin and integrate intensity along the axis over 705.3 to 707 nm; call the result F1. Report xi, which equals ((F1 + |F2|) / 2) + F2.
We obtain 109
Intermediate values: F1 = 57.6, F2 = 53.7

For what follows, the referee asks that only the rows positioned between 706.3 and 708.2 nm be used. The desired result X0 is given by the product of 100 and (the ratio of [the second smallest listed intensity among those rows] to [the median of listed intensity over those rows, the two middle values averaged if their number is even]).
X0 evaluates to 95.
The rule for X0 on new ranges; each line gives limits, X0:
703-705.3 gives 99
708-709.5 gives 96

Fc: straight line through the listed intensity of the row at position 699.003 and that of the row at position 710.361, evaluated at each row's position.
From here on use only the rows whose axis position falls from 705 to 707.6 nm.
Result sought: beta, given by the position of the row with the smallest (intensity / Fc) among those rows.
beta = 707.423 nm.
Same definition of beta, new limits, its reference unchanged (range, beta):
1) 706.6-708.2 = 707.423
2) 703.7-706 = 705.795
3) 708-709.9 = 708.074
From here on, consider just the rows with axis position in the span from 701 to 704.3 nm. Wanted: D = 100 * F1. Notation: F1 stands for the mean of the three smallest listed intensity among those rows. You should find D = 3227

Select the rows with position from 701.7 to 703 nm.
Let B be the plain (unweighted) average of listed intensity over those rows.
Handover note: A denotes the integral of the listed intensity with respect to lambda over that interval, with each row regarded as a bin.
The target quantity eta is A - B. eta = 9.9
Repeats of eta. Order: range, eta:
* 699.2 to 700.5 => 9.5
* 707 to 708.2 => 5.9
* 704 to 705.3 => 9.8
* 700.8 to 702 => 6.7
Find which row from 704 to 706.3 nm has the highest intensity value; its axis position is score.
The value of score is 706.121 nm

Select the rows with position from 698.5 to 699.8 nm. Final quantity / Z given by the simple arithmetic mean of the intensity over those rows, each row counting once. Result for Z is 32.0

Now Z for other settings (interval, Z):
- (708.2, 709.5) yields 31.9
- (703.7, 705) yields 33.0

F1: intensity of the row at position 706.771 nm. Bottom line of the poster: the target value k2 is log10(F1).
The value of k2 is 1.54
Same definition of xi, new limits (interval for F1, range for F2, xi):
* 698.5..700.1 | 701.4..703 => 105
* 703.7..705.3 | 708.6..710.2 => 104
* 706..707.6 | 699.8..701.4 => 104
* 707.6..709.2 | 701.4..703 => 104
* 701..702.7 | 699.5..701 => 99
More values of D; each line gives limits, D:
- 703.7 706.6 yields 3170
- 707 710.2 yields 2910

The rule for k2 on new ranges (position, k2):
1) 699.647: 1.49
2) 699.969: 1.53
